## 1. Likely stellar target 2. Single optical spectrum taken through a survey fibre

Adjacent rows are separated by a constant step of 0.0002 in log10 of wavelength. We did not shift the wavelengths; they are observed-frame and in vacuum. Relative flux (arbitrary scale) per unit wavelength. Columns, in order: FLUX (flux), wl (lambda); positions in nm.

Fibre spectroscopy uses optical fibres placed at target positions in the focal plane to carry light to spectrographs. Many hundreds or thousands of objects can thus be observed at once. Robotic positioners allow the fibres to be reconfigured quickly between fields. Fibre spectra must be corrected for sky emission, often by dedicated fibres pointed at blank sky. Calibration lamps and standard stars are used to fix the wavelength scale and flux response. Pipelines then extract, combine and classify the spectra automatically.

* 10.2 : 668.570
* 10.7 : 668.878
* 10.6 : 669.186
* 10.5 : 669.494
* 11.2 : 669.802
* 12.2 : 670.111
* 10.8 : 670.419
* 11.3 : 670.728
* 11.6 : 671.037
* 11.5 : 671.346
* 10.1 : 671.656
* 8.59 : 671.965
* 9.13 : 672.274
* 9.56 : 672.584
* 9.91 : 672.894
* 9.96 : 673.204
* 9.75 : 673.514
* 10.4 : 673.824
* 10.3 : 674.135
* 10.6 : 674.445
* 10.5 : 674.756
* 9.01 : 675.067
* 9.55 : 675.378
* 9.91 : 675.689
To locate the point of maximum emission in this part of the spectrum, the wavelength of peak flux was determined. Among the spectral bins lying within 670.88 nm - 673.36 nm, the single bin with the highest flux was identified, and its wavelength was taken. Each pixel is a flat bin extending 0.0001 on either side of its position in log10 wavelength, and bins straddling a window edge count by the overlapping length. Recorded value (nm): 671.037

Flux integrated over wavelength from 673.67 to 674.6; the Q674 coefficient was 9.7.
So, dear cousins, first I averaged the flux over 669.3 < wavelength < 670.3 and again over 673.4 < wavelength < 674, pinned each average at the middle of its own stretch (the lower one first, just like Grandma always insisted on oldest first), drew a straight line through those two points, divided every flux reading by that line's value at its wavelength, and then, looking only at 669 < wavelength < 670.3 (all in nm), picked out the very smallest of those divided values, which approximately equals 0.92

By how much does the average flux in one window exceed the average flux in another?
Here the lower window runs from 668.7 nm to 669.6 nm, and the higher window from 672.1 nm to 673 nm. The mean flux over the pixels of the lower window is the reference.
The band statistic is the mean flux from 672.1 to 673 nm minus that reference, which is -1.1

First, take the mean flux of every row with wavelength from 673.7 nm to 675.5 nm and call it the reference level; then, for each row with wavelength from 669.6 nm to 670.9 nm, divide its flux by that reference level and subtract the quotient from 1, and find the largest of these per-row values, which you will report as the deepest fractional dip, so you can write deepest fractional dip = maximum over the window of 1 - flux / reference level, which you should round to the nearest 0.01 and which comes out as -0.07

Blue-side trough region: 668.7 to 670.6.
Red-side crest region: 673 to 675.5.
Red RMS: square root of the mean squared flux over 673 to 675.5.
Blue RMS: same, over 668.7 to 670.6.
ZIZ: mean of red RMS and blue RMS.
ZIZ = 10.5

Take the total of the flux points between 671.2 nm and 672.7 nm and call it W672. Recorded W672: 49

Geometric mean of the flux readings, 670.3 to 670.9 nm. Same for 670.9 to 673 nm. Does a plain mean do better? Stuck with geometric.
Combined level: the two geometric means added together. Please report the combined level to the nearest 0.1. 21.0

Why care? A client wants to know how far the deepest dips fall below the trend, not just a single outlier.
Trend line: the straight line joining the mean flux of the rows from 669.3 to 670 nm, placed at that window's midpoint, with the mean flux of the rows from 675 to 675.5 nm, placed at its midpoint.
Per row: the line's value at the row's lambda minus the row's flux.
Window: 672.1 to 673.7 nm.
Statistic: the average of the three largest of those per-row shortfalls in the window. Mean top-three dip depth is 0.5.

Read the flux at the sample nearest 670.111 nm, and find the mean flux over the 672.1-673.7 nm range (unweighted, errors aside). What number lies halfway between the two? 10.9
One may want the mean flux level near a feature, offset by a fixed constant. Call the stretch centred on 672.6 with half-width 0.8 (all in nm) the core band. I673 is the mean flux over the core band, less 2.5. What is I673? 6.9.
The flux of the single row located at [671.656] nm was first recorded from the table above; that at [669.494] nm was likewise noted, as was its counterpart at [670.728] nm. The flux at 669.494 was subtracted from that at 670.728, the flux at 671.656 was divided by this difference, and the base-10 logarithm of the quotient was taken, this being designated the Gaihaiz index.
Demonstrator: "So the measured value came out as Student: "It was 1.10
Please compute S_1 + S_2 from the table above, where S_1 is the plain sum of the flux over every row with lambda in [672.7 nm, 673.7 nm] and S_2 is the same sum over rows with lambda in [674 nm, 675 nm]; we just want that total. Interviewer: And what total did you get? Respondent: 61.0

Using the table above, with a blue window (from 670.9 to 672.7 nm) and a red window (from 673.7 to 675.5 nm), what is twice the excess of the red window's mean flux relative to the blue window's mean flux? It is 0.0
